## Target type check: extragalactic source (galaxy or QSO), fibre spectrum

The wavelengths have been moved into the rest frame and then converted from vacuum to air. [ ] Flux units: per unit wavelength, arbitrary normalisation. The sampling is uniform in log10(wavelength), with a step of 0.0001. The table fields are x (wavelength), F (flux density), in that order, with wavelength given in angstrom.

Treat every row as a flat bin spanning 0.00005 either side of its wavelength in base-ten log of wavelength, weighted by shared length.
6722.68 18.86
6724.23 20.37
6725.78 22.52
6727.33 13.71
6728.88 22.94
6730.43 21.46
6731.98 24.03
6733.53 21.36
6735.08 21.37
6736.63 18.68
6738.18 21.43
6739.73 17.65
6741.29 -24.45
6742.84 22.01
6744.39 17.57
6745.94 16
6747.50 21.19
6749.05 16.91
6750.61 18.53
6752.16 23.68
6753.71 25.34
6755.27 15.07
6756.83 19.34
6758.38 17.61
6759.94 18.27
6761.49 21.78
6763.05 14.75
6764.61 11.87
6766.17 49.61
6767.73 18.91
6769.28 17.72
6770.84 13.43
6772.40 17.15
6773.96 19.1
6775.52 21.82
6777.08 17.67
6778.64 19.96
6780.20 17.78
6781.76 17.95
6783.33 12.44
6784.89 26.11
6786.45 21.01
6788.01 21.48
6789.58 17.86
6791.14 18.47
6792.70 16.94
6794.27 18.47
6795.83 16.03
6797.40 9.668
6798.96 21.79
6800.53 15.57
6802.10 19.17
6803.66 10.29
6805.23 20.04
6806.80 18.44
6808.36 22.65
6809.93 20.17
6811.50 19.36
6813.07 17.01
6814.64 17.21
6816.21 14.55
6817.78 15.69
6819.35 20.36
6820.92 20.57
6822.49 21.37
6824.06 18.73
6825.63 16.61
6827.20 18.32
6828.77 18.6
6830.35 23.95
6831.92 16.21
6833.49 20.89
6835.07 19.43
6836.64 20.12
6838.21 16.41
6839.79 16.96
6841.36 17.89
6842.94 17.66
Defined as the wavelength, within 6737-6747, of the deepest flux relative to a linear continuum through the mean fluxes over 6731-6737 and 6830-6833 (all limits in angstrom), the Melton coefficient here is 6741.29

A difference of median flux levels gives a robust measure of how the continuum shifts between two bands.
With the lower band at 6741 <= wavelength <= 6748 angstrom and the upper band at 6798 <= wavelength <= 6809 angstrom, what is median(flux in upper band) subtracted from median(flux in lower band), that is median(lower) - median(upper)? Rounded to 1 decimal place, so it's -1.6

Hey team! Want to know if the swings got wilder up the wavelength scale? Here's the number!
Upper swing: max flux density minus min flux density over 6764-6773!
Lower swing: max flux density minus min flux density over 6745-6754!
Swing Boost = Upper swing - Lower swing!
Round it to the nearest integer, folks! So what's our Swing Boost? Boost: 28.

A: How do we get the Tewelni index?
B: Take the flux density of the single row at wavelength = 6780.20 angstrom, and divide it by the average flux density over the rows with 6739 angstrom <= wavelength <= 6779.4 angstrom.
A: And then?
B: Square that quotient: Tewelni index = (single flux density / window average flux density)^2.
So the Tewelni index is 0.97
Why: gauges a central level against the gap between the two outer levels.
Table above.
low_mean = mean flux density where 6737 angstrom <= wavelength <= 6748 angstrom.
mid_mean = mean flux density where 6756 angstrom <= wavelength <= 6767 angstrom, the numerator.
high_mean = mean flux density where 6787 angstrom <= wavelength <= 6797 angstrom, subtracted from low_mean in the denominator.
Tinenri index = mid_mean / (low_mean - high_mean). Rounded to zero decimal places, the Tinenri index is -4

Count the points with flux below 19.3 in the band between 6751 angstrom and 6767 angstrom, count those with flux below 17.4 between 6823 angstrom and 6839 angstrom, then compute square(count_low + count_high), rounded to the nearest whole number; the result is 64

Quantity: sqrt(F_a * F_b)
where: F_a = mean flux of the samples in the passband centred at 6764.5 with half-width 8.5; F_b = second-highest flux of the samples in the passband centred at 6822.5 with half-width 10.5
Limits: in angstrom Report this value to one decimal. 20.7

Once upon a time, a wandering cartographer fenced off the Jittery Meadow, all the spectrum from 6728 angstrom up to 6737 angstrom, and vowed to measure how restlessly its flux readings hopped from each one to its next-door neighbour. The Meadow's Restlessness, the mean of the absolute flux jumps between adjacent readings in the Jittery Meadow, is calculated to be 1.9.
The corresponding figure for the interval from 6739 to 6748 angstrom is 20.0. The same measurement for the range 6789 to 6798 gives 2.5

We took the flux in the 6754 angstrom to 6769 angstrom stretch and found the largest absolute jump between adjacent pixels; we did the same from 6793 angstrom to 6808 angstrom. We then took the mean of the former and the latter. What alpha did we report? 25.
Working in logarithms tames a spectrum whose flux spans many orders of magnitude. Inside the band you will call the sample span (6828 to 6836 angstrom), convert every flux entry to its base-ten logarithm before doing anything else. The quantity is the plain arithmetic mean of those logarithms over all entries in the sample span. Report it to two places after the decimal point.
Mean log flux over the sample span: 1.29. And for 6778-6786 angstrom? 1.26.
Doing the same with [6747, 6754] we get 1.32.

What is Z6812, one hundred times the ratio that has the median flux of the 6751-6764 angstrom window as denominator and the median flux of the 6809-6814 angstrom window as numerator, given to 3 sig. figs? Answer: 103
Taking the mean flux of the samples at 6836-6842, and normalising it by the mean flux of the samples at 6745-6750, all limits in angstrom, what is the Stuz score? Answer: 0.99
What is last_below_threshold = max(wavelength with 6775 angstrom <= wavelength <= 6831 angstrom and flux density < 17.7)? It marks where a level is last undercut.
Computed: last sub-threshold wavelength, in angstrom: 6825.63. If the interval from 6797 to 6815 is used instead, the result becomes 6814.64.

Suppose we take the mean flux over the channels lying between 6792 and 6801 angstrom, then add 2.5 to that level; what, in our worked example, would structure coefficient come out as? 19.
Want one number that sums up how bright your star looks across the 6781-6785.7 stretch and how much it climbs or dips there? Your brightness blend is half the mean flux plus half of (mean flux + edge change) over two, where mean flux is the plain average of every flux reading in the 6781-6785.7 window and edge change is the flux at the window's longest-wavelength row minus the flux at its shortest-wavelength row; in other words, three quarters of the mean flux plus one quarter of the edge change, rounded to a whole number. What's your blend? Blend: 16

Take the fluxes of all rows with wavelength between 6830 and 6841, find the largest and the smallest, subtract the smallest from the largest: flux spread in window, 7.7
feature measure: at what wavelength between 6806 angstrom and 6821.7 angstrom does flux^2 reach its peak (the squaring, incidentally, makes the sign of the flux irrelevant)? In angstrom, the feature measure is 6808.36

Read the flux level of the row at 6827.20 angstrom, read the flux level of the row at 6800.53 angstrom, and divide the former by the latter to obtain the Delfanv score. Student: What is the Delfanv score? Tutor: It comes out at 1.2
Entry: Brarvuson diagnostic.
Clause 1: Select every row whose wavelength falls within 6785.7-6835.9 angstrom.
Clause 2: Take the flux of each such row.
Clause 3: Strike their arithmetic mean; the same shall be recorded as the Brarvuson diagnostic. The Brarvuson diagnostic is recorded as 18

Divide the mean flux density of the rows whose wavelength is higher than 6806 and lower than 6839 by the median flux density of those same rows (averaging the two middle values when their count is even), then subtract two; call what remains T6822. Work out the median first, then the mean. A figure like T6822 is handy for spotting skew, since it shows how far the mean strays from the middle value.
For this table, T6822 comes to -0.99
